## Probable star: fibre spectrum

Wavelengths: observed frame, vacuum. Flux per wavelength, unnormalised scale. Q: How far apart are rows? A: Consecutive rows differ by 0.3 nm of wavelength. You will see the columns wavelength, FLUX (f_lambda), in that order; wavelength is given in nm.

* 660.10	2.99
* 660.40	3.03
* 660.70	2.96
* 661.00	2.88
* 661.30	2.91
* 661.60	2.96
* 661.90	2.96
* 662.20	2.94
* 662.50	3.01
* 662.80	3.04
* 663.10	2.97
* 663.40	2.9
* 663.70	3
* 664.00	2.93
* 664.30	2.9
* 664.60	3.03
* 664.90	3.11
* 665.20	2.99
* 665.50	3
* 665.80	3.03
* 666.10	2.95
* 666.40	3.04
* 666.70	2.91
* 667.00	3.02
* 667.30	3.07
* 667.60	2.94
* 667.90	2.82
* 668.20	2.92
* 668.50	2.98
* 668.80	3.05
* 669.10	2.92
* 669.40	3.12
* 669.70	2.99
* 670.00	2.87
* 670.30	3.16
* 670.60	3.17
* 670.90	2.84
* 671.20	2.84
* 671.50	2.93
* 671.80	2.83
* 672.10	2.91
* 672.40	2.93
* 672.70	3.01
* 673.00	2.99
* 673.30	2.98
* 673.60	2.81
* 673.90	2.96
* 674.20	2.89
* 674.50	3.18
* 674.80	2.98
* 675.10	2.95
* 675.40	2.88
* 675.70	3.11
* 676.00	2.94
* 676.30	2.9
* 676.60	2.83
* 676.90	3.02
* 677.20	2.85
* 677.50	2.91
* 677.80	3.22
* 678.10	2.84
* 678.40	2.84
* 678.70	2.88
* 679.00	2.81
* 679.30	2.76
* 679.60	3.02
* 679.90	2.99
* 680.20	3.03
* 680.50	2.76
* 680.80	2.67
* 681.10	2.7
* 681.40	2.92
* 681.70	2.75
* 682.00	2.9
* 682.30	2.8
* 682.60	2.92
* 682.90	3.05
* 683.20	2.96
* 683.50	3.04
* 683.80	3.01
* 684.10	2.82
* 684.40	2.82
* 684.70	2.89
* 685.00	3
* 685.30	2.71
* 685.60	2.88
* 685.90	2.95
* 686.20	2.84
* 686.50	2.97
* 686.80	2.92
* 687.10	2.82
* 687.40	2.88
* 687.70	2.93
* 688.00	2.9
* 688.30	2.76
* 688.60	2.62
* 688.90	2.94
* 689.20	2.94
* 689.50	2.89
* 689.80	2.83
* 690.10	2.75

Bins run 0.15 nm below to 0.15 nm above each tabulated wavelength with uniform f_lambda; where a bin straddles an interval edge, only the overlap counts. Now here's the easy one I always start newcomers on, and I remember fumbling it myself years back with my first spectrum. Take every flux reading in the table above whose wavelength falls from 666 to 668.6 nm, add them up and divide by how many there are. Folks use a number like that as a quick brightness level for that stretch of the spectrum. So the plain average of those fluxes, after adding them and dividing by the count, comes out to 2.96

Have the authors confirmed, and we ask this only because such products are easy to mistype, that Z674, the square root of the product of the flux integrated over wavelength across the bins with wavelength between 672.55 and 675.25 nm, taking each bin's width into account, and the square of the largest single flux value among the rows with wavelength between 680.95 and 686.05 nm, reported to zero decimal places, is 9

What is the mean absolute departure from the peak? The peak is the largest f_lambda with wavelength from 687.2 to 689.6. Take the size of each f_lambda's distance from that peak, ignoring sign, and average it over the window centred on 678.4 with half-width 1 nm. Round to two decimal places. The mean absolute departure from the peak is 0.13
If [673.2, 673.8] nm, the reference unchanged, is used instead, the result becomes 0.08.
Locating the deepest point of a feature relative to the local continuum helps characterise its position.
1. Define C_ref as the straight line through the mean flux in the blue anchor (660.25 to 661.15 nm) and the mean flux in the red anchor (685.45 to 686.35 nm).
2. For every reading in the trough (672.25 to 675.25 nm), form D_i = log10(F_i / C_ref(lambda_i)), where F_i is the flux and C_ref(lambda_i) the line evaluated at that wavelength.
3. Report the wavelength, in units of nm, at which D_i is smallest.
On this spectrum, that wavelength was 673.60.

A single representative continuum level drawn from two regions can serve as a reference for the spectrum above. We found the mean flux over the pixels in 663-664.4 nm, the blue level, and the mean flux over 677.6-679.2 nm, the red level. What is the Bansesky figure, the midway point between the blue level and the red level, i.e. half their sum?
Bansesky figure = 2.93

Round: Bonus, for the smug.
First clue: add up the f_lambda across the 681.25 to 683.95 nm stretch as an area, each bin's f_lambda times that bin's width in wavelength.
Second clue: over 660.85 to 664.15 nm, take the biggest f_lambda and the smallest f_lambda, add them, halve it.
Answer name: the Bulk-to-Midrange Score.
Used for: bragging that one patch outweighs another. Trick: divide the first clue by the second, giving 2.7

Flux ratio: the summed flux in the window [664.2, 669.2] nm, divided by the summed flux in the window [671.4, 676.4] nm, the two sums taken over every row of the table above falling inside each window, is 1.010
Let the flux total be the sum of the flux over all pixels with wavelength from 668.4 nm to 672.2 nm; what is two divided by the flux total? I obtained 0.0518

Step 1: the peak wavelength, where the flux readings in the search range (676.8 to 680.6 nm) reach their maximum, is 677.80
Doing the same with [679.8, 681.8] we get 680.20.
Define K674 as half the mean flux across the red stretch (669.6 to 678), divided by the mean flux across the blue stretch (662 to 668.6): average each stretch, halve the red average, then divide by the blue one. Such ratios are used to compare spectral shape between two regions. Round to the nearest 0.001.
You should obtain 0.497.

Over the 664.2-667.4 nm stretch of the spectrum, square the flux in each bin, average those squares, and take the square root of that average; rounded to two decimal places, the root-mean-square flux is 3.01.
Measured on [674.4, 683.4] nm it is 2.92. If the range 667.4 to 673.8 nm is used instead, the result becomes 2.95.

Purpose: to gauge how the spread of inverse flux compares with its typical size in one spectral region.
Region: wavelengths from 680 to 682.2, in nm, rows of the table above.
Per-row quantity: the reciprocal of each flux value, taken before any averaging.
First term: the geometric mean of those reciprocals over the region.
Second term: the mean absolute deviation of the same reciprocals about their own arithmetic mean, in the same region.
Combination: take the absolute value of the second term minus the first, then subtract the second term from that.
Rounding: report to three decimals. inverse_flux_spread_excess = 0.327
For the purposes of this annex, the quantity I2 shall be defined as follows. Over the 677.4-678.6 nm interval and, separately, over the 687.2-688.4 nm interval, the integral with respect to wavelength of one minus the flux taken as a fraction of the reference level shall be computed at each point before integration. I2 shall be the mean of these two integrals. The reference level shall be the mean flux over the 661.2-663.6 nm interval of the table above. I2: 0.021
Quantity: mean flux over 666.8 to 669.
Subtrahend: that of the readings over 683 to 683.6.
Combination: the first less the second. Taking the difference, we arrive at -0.03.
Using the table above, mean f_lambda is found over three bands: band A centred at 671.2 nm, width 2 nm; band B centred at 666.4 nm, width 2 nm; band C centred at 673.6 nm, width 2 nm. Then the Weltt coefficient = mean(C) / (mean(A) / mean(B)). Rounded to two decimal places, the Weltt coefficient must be 3.02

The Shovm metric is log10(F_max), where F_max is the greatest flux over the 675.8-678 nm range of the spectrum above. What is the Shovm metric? 0.508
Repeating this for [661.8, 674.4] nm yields 0.501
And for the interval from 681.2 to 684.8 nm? 0.484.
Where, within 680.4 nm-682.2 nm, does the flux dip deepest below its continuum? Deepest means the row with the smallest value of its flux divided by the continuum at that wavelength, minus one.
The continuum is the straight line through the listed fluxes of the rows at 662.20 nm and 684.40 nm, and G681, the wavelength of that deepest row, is 680.80 nm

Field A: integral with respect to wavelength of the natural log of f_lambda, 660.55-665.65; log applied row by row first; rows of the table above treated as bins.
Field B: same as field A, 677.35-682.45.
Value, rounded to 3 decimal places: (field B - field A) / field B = -0.033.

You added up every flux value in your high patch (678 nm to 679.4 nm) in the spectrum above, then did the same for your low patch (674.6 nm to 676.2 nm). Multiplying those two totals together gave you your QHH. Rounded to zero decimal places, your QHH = 210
